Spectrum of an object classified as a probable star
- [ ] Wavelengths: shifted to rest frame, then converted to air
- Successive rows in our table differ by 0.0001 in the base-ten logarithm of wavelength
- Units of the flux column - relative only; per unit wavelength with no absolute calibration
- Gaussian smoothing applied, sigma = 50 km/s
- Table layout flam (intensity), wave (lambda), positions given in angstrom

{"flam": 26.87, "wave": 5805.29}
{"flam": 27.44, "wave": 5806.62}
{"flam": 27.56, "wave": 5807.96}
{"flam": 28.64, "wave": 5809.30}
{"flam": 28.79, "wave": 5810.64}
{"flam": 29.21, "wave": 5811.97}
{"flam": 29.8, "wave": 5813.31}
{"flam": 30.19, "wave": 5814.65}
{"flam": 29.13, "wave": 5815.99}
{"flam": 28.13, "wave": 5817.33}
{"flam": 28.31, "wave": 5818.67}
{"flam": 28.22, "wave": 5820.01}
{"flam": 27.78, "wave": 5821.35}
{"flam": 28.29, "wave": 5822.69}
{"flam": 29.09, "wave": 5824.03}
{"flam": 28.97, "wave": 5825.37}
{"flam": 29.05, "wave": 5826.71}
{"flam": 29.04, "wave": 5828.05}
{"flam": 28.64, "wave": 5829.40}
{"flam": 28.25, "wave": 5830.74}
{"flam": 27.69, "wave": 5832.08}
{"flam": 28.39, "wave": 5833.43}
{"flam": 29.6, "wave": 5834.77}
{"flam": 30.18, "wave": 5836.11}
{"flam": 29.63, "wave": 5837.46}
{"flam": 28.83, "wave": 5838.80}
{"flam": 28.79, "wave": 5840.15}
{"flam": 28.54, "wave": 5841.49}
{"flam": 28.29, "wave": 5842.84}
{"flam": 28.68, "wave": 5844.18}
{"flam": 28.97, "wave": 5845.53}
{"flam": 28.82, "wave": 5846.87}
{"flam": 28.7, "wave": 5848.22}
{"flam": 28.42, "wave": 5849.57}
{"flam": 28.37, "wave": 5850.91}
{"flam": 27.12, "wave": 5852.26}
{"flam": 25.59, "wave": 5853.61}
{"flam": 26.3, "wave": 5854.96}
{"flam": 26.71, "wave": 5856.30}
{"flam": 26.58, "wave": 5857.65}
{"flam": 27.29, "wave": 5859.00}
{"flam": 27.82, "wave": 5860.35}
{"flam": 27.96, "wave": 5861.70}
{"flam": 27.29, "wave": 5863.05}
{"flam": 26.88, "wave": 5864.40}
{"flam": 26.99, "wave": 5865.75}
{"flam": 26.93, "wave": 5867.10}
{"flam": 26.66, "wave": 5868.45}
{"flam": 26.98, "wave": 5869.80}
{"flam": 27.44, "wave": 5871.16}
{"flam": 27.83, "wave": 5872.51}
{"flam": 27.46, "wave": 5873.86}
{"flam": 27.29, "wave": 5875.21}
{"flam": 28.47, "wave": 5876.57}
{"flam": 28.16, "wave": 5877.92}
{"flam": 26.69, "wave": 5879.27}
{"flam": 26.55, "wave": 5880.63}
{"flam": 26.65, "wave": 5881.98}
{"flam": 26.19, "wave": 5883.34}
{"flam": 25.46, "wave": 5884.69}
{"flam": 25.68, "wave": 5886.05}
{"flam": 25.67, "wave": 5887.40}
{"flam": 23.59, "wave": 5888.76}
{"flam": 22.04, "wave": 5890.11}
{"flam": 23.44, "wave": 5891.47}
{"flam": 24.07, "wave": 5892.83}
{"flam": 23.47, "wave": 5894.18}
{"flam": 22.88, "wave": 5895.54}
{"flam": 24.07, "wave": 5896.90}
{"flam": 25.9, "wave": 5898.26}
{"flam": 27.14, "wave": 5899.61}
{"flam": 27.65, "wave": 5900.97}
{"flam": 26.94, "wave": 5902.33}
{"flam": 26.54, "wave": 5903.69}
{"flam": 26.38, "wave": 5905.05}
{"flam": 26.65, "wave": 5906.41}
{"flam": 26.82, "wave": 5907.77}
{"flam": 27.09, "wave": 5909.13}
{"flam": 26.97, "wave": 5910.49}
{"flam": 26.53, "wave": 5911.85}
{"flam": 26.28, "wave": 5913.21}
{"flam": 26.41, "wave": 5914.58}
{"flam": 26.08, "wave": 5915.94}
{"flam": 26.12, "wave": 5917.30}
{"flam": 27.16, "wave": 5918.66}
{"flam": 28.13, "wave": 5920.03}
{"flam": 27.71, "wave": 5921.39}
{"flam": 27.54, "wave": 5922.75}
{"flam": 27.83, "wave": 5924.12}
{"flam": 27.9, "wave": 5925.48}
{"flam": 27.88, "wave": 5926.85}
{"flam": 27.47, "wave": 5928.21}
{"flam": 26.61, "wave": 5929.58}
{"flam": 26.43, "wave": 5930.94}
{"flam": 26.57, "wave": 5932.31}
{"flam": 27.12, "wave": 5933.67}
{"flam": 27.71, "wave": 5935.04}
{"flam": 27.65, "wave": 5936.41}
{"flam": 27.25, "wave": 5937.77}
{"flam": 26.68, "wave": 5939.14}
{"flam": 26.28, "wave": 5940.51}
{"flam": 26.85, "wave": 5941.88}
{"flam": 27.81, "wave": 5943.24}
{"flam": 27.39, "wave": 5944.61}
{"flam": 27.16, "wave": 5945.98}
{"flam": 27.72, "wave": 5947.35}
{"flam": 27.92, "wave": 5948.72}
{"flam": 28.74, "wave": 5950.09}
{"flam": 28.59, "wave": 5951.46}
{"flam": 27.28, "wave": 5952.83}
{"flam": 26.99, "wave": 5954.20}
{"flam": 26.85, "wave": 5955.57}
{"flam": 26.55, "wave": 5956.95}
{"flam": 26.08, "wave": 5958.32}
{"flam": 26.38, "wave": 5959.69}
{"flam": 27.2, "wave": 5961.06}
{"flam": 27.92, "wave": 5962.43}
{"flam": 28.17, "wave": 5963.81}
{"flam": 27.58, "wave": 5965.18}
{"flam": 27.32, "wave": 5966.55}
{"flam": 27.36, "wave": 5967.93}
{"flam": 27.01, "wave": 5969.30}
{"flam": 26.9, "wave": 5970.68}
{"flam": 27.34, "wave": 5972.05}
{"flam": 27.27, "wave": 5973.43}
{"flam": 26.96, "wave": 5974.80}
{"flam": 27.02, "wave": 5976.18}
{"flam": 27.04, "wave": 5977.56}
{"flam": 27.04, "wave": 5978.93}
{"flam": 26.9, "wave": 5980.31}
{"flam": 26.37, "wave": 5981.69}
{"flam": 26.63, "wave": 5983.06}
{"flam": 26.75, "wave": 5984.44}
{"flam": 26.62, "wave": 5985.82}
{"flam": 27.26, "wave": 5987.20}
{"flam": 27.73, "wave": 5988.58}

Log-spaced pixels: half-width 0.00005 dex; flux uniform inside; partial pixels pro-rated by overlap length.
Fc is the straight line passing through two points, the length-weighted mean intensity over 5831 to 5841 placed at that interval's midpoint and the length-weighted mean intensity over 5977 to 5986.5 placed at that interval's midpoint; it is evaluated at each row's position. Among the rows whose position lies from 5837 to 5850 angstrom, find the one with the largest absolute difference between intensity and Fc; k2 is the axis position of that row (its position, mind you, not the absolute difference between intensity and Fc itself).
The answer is 5837.46 angstrom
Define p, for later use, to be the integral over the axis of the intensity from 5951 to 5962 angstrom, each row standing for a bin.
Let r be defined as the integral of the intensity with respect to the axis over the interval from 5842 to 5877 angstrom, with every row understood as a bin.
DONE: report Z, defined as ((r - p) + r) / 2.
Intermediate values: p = 297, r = 963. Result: 815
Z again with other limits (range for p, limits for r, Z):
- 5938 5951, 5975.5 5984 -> 50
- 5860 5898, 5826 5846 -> 81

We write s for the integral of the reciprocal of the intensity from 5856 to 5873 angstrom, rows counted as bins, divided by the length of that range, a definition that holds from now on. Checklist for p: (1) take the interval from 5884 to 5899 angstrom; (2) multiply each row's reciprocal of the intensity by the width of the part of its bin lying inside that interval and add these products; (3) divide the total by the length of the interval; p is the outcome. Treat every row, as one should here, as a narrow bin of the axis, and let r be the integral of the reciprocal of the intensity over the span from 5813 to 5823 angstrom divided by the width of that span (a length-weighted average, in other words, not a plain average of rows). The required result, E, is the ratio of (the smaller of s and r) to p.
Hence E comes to 0.84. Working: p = 0.0414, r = 0.035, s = 0.0368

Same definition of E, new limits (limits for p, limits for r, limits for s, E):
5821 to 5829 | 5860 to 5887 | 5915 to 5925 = 1.06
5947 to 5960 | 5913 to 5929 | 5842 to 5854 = 0.97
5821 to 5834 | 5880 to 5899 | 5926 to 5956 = 1.05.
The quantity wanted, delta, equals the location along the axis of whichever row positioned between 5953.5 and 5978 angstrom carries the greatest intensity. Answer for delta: 5963.81 angstrom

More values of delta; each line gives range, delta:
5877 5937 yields 5877.92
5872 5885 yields 5876.57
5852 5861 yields 5860.35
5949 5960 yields 5950.09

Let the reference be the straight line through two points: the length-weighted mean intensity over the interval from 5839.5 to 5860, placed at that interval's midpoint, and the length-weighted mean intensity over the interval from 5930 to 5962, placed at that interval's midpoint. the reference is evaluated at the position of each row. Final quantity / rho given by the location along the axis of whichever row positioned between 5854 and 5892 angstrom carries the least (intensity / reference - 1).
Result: 5890.11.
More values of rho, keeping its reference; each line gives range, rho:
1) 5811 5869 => 5853.61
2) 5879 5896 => 5890.11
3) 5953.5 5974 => 5958.32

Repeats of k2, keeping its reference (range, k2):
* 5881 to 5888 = 5884.69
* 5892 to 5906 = 5895.54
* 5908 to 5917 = 5915.94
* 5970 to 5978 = 5972.05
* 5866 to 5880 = 5868.45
